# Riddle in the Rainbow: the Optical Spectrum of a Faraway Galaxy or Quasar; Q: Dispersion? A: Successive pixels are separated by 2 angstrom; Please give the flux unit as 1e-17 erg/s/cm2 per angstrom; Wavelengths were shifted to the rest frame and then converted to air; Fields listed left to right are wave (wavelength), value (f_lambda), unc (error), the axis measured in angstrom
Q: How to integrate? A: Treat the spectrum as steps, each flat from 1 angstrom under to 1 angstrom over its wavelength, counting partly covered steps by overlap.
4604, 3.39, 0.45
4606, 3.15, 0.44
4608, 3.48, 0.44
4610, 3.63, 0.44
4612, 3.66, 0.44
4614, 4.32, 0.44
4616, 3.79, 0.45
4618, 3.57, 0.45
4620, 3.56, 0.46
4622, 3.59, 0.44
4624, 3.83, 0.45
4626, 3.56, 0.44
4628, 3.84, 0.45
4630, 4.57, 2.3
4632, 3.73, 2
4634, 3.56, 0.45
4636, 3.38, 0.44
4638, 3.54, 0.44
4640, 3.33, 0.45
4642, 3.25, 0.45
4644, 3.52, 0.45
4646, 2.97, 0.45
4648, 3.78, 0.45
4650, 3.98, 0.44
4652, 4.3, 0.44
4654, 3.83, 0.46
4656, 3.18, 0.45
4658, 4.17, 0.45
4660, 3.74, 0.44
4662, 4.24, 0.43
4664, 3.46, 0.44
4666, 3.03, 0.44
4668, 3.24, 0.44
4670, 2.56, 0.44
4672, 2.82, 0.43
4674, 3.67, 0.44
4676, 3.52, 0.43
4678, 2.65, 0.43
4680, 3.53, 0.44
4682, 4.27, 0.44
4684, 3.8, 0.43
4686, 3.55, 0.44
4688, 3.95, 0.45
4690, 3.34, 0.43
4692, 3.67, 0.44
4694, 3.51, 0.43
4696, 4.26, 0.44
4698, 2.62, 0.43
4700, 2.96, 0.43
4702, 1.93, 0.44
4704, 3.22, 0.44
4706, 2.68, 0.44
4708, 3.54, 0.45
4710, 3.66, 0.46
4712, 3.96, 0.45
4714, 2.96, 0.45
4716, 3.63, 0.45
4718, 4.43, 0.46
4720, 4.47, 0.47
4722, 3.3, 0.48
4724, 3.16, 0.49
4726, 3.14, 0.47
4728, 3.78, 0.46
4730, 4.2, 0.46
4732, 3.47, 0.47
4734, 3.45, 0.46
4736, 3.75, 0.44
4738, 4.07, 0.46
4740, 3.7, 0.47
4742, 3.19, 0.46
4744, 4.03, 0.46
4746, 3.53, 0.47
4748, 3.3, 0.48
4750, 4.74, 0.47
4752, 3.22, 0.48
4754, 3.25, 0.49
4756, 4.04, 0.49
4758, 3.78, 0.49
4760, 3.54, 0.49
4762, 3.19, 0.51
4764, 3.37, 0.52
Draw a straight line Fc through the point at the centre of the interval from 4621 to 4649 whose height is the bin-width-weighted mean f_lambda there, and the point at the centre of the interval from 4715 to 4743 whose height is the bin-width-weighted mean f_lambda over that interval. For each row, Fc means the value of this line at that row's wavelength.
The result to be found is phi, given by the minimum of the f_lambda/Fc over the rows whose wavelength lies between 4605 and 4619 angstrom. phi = 0.88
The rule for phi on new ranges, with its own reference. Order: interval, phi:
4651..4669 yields 0.83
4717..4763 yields 0.85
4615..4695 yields 0.70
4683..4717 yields 0.53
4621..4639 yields 0.94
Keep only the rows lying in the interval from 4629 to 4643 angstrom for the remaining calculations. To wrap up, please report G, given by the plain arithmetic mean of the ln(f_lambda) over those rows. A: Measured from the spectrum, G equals 1.281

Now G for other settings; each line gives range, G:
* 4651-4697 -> 1.265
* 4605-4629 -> 1.296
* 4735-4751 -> 1.325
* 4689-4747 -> 1.240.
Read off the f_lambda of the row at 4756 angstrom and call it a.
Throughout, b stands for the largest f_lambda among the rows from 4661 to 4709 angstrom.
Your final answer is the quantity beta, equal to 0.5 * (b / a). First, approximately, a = 4.04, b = 4.27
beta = 0.53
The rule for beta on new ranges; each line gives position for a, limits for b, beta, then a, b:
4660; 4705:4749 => 0.60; 3.74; 4.47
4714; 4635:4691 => 0.73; 2.96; 4.3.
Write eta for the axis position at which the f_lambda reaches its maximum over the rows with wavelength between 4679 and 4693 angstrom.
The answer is 4682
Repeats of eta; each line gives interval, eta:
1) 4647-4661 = 4652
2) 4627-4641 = 4630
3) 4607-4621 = 4614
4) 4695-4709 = 4696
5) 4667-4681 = 4674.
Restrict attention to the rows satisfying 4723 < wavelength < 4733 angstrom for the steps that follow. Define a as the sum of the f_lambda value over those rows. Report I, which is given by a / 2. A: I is 8.9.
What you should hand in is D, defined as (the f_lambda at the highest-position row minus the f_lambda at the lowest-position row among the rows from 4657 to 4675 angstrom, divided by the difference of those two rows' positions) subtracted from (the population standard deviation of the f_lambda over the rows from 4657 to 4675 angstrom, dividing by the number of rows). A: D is 0.58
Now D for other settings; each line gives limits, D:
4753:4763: 0.33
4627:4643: 0.44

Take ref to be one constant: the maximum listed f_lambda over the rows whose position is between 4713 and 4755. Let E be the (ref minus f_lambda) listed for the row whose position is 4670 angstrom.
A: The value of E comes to 2.2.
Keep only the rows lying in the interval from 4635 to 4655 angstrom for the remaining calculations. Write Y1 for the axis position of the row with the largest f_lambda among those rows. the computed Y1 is 4652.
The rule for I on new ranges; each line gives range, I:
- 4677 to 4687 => 8.9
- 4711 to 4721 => 9.7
